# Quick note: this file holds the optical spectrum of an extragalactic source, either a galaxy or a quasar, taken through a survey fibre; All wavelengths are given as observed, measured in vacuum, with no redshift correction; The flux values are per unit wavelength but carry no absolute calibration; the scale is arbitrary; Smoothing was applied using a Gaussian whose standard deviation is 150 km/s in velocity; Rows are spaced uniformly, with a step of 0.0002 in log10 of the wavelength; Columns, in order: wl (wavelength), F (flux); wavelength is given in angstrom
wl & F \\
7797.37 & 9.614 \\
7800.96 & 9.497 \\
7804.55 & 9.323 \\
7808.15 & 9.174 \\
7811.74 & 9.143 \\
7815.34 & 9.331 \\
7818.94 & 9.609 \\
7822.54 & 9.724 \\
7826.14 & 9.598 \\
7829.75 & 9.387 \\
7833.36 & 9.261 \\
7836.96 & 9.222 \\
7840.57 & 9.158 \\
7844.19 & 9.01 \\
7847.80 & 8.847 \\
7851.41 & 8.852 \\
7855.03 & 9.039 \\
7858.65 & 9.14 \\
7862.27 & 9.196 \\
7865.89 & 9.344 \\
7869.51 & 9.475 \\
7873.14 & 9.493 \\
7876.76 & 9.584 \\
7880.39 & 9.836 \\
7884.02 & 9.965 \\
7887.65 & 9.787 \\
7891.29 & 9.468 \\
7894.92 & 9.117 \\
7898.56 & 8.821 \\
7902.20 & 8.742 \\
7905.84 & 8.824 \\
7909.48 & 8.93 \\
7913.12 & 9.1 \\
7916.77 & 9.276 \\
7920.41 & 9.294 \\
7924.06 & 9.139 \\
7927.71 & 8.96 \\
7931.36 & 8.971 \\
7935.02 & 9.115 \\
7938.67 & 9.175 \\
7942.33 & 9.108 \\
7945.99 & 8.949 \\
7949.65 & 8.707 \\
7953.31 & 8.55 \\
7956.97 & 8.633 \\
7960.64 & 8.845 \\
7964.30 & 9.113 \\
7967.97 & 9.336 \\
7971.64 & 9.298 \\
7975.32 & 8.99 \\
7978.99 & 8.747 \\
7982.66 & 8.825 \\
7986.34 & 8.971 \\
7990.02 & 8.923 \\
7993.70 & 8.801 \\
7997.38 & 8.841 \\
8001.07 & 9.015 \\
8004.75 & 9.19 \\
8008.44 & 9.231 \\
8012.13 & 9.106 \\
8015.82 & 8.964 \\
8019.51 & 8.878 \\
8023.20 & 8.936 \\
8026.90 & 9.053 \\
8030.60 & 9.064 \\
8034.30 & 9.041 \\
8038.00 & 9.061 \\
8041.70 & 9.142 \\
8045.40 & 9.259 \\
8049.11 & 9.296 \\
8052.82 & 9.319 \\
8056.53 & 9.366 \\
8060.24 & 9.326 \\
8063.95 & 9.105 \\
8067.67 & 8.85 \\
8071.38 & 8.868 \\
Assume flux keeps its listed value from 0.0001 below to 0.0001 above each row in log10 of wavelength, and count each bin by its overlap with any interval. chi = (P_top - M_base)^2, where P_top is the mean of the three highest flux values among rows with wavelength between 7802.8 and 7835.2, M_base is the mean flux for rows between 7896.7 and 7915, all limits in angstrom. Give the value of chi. 0.58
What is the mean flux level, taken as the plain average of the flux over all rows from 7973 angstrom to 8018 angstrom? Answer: 8.97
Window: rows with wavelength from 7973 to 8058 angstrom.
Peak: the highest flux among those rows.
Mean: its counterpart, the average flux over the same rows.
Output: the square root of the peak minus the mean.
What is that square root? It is 0.567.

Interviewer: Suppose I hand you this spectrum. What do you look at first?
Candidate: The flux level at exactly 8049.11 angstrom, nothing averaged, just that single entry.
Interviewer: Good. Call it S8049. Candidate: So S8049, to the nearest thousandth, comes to 9.296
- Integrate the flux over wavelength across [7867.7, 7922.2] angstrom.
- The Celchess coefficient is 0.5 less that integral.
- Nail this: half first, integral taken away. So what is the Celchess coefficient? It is -507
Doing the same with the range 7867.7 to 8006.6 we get -1264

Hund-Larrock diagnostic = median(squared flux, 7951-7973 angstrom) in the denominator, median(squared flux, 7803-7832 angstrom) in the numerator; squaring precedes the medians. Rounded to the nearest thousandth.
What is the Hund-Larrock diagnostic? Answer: 1.086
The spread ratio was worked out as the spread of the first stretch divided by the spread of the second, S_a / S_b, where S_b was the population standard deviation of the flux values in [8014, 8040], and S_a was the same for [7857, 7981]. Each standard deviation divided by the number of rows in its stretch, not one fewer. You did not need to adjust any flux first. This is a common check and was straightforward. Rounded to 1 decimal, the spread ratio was 4.9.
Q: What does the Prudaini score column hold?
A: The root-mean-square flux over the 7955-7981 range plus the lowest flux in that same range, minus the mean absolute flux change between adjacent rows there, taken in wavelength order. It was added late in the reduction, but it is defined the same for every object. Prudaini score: 17.42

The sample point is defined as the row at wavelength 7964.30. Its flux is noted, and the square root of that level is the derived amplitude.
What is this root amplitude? 3.02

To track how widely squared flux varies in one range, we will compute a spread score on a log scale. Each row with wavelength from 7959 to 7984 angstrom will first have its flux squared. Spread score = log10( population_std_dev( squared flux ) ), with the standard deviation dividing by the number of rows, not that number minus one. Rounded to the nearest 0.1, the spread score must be 0.6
